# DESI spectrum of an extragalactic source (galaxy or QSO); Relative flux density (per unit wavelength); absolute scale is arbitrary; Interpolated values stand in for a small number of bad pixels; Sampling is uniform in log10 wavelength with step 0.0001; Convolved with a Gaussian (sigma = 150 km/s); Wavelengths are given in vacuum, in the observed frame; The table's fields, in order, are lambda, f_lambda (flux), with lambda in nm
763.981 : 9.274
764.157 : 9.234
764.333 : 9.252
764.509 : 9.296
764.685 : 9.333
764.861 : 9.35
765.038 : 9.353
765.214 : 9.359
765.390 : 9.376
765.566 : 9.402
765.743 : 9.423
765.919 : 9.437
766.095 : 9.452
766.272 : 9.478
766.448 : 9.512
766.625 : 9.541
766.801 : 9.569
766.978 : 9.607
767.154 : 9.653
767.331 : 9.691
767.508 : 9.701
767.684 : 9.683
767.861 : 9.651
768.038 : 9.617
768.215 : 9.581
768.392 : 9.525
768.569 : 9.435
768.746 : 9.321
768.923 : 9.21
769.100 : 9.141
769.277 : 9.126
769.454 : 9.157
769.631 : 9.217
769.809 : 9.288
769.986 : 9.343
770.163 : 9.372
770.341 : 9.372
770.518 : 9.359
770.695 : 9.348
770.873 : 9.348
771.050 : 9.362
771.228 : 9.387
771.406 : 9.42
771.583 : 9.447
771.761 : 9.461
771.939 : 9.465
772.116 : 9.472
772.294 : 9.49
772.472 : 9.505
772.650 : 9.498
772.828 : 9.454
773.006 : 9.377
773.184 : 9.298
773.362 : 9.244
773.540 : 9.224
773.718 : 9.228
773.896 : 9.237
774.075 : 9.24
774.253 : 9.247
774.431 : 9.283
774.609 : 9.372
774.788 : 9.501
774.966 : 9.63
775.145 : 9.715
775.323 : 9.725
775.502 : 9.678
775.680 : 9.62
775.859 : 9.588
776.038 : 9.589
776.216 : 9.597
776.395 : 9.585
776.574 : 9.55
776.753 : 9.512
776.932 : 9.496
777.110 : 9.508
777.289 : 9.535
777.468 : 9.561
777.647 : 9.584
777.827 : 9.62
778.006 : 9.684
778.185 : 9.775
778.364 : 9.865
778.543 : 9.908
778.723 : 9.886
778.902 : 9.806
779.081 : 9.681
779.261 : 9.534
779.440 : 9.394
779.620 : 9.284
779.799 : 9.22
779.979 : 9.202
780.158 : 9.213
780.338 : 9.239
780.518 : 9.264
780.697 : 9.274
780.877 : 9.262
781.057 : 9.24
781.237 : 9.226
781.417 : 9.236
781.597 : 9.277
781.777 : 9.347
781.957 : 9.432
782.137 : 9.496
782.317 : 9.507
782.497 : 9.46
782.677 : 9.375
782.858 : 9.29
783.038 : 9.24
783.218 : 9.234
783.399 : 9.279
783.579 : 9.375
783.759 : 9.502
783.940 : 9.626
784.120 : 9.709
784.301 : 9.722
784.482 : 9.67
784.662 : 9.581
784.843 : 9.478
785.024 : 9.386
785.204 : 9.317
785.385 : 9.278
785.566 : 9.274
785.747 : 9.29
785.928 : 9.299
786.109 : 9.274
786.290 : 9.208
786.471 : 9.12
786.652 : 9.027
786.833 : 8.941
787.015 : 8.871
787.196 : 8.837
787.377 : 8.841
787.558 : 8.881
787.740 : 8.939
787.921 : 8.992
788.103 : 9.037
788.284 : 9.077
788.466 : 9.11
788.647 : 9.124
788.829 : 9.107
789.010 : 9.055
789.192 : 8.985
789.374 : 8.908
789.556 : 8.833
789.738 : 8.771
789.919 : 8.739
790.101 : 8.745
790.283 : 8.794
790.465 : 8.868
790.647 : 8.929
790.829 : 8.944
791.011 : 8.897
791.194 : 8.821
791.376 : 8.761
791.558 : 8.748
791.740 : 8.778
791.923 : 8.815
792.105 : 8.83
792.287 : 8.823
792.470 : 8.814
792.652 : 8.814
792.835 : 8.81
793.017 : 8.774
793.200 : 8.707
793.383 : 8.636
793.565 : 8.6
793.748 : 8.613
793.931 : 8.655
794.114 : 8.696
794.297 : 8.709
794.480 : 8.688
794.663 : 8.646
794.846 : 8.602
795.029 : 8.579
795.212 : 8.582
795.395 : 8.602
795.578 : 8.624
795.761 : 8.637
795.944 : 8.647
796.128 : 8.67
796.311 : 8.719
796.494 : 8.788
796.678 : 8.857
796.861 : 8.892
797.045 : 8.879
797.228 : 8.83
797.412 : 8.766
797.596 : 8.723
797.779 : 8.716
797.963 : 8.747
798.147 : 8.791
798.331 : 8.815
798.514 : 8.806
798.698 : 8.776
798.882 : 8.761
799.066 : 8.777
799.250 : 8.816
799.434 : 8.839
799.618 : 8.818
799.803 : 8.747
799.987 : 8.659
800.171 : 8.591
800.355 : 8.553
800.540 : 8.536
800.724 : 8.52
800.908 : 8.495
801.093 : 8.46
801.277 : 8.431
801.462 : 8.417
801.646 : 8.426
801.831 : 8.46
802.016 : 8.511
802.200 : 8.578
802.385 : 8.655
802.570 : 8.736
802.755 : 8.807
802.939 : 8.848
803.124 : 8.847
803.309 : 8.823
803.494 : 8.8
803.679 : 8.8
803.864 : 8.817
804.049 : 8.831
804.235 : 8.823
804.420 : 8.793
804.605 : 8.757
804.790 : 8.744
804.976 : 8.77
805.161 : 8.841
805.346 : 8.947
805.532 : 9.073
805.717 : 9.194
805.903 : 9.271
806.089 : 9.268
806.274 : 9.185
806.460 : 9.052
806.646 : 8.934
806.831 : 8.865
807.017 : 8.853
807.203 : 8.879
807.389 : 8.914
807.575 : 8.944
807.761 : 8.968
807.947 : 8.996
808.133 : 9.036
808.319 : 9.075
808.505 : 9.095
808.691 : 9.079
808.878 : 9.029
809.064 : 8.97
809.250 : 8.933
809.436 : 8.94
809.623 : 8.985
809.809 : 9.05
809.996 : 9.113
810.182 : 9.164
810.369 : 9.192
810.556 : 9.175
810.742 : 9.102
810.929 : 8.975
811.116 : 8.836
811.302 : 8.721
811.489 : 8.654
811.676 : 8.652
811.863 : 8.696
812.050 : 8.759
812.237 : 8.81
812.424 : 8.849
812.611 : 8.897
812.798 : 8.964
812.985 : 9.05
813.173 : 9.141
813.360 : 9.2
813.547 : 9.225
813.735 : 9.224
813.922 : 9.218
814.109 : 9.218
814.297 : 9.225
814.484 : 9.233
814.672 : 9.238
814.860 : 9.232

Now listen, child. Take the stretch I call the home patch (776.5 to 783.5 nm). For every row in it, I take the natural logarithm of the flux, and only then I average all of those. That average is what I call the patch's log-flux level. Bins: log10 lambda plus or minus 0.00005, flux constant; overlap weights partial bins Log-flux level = 2.25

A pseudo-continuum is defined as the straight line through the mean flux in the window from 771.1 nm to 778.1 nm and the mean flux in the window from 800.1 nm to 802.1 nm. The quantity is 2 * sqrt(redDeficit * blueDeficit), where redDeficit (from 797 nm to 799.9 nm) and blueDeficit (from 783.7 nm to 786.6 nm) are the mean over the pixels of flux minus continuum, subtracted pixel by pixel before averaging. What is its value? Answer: 0.51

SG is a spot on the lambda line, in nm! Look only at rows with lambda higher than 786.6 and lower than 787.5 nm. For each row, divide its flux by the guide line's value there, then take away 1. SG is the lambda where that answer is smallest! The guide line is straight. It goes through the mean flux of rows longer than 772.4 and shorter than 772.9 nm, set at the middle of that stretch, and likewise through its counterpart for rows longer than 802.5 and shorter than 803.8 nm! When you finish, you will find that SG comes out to 787.196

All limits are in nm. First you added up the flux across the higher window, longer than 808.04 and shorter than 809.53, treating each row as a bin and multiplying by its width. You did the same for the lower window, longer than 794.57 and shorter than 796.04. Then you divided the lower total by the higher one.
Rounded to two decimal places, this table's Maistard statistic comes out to 0.94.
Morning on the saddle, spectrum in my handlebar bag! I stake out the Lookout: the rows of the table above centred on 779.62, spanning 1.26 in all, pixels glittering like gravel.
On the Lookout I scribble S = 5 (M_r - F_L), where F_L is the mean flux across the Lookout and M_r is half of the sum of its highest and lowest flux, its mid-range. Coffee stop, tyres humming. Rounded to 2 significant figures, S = 0.40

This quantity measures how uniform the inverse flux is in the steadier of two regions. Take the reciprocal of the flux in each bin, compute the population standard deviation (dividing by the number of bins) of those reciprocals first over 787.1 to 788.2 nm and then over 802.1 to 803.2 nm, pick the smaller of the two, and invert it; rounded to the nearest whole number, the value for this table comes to 1062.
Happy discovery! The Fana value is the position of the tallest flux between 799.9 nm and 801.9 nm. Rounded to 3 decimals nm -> 799.987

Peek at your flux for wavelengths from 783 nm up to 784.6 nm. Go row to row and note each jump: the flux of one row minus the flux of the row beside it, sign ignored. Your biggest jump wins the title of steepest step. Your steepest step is 0.127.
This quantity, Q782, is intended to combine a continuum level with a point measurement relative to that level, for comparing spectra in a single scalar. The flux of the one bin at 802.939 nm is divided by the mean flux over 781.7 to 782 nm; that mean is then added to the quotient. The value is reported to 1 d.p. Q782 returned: 10.3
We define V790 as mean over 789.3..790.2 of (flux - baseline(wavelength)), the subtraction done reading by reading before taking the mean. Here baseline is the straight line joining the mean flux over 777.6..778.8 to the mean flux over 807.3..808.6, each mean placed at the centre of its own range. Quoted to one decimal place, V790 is -0.7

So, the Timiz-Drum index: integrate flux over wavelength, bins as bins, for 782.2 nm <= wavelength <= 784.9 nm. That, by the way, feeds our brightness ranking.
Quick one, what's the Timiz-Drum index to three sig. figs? 25.6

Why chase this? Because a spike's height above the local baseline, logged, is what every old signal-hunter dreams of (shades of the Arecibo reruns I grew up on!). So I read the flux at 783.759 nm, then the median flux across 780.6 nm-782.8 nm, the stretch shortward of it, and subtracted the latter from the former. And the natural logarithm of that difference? -1.66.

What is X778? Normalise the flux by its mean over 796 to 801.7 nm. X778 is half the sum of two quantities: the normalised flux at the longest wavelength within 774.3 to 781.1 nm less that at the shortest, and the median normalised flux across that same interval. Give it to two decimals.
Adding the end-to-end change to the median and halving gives 0.55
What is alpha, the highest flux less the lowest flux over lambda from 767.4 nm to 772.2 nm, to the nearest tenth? 0.6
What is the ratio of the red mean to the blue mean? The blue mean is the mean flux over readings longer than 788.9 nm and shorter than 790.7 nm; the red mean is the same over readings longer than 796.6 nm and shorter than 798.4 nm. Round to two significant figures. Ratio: 0.99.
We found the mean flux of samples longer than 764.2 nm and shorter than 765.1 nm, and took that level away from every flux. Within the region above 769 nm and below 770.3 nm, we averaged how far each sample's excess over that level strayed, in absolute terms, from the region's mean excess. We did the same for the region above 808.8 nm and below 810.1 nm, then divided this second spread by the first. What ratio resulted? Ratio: 0.6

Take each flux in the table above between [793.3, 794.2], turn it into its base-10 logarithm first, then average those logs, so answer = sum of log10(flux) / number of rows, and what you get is 0.937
